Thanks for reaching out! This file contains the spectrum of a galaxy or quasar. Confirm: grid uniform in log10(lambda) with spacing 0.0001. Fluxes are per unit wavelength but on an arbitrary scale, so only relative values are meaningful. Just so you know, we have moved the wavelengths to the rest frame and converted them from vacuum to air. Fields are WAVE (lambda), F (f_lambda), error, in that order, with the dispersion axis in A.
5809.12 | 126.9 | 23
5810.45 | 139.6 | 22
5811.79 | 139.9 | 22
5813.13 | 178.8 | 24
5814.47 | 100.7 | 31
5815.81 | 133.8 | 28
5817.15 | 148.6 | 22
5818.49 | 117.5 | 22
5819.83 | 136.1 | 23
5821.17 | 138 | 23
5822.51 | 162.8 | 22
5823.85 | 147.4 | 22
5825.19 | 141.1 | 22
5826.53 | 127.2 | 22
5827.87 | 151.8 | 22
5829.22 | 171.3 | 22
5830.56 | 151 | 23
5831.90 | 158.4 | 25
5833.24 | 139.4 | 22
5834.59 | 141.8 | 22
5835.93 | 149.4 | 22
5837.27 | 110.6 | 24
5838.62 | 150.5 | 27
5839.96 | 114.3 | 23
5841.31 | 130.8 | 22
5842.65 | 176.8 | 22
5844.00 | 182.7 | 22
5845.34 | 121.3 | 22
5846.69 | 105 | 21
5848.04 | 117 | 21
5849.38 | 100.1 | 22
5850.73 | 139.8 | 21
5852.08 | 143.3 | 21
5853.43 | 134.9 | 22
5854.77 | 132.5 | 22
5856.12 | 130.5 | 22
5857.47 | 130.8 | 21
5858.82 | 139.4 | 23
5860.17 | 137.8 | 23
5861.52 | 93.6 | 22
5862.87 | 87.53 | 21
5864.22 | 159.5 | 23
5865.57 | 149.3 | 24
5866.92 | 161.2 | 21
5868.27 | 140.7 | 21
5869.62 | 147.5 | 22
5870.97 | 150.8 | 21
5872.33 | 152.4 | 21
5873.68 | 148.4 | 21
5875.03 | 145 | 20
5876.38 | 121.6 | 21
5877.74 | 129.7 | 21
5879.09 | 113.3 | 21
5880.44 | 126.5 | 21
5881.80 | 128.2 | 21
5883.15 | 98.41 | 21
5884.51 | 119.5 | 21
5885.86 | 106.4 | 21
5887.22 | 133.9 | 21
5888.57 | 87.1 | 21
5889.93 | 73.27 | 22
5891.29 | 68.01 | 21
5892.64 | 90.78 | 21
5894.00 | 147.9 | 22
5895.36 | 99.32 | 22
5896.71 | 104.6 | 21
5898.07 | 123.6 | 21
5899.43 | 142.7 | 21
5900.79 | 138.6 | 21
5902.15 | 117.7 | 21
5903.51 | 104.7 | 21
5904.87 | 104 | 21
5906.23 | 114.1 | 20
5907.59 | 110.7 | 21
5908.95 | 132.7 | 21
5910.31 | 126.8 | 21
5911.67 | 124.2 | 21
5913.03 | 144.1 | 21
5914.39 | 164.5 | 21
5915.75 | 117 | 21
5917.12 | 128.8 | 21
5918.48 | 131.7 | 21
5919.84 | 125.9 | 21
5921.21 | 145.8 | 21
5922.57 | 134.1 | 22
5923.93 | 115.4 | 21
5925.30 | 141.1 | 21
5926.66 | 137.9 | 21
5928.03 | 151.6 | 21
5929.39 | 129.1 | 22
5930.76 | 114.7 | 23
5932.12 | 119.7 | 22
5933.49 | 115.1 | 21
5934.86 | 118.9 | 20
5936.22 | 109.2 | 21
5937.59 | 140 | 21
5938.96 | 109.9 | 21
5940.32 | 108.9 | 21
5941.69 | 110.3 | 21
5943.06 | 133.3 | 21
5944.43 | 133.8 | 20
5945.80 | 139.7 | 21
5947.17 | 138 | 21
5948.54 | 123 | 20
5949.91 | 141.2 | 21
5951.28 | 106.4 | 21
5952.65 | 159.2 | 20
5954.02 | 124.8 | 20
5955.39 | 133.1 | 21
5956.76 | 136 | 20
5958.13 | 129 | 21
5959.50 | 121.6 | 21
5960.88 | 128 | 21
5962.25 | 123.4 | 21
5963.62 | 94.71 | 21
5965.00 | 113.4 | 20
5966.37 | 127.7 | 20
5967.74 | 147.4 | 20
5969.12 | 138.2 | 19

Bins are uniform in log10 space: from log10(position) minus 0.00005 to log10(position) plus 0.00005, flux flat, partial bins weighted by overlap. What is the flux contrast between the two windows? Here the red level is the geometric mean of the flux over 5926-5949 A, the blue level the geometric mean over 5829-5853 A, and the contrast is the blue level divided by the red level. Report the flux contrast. 1.10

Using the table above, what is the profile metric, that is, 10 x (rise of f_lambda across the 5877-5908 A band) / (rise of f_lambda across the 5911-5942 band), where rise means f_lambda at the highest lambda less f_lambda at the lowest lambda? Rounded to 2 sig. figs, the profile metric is 14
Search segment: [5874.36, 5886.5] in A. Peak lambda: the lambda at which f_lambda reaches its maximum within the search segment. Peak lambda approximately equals 5875.03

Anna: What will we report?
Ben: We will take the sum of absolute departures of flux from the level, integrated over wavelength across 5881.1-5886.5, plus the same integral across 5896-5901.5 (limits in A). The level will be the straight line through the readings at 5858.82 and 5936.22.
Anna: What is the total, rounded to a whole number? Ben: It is 165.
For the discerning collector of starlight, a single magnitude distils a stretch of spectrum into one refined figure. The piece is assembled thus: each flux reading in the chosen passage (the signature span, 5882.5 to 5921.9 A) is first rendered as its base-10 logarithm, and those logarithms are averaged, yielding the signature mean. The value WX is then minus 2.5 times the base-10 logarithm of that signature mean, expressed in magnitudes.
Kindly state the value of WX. -0.787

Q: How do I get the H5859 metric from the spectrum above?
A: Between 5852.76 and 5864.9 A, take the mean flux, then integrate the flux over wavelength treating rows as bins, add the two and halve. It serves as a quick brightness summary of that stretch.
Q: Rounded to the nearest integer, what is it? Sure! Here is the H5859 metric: 837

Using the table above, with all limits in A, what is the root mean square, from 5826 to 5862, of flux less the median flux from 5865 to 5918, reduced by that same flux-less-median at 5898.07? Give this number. 27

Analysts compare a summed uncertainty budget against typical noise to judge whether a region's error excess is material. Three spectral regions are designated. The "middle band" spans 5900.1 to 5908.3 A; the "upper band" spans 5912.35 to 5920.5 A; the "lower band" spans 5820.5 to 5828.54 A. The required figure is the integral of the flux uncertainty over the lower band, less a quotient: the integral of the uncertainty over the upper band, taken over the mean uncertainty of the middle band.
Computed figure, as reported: 170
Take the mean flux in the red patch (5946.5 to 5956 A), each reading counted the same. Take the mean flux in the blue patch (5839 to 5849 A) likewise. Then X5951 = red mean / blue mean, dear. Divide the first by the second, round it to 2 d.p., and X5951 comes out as 0.98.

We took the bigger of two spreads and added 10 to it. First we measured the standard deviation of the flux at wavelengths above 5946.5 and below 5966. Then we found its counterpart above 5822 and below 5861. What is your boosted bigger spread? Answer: 30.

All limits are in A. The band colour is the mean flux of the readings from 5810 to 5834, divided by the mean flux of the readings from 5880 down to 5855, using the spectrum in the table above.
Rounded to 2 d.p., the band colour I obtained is 1.06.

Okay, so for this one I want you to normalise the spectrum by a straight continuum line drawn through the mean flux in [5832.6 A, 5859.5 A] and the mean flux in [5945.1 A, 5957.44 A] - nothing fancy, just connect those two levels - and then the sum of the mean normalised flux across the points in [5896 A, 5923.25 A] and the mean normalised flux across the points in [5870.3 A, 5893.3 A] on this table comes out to 1.82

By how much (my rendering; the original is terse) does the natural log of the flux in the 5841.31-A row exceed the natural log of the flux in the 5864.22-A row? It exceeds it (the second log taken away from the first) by -0.2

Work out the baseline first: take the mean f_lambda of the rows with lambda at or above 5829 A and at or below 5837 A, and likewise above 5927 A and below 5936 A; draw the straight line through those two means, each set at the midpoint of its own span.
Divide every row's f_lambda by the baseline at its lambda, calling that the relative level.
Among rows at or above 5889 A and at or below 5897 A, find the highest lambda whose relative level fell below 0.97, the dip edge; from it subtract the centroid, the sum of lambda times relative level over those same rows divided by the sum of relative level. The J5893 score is 3.0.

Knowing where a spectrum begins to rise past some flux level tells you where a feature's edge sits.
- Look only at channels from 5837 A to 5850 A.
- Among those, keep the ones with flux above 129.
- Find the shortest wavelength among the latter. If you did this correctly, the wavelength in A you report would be 5838.62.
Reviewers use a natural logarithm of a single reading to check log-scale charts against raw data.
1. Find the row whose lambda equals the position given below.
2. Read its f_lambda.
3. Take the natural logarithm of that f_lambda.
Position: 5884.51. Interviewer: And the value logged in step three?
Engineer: 4.78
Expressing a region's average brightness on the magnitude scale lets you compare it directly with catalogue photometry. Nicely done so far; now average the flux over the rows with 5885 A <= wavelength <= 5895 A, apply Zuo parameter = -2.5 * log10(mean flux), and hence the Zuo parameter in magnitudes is -5.0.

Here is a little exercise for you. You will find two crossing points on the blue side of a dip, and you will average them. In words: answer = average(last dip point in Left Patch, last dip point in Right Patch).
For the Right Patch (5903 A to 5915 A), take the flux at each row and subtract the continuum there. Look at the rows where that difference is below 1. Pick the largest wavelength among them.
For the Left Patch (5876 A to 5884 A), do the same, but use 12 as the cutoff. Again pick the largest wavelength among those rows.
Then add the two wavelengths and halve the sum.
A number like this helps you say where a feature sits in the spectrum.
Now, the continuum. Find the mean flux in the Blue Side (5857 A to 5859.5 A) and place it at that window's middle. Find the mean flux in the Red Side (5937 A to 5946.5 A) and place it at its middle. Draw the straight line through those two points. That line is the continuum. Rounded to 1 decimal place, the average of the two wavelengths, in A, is 5897.4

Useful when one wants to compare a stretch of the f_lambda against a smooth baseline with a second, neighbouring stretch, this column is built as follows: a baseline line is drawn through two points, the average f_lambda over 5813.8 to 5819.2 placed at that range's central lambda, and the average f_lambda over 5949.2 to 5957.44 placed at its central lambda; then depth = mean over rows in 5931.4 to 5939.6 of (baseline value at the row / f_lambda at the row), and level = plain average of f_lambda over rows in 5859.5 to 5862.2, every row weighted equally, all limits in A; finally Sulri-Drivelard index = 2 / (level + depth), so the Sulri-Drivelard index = 0.0171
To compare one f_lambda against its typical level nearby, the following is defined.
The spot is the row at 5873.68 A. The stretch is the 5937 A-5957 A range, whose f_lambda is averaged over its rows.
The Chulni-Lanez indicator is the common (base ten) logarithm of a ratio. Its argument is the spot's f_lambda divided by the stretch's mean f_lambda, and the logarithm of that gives 0.06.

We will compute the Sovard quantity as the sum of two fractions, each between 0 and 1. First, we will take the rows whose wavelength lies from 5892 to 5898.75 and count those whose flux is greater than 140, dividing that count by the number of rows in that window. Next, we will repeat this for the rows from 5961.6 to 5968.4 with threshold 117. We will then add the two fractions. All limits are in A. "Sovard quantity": 0.80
